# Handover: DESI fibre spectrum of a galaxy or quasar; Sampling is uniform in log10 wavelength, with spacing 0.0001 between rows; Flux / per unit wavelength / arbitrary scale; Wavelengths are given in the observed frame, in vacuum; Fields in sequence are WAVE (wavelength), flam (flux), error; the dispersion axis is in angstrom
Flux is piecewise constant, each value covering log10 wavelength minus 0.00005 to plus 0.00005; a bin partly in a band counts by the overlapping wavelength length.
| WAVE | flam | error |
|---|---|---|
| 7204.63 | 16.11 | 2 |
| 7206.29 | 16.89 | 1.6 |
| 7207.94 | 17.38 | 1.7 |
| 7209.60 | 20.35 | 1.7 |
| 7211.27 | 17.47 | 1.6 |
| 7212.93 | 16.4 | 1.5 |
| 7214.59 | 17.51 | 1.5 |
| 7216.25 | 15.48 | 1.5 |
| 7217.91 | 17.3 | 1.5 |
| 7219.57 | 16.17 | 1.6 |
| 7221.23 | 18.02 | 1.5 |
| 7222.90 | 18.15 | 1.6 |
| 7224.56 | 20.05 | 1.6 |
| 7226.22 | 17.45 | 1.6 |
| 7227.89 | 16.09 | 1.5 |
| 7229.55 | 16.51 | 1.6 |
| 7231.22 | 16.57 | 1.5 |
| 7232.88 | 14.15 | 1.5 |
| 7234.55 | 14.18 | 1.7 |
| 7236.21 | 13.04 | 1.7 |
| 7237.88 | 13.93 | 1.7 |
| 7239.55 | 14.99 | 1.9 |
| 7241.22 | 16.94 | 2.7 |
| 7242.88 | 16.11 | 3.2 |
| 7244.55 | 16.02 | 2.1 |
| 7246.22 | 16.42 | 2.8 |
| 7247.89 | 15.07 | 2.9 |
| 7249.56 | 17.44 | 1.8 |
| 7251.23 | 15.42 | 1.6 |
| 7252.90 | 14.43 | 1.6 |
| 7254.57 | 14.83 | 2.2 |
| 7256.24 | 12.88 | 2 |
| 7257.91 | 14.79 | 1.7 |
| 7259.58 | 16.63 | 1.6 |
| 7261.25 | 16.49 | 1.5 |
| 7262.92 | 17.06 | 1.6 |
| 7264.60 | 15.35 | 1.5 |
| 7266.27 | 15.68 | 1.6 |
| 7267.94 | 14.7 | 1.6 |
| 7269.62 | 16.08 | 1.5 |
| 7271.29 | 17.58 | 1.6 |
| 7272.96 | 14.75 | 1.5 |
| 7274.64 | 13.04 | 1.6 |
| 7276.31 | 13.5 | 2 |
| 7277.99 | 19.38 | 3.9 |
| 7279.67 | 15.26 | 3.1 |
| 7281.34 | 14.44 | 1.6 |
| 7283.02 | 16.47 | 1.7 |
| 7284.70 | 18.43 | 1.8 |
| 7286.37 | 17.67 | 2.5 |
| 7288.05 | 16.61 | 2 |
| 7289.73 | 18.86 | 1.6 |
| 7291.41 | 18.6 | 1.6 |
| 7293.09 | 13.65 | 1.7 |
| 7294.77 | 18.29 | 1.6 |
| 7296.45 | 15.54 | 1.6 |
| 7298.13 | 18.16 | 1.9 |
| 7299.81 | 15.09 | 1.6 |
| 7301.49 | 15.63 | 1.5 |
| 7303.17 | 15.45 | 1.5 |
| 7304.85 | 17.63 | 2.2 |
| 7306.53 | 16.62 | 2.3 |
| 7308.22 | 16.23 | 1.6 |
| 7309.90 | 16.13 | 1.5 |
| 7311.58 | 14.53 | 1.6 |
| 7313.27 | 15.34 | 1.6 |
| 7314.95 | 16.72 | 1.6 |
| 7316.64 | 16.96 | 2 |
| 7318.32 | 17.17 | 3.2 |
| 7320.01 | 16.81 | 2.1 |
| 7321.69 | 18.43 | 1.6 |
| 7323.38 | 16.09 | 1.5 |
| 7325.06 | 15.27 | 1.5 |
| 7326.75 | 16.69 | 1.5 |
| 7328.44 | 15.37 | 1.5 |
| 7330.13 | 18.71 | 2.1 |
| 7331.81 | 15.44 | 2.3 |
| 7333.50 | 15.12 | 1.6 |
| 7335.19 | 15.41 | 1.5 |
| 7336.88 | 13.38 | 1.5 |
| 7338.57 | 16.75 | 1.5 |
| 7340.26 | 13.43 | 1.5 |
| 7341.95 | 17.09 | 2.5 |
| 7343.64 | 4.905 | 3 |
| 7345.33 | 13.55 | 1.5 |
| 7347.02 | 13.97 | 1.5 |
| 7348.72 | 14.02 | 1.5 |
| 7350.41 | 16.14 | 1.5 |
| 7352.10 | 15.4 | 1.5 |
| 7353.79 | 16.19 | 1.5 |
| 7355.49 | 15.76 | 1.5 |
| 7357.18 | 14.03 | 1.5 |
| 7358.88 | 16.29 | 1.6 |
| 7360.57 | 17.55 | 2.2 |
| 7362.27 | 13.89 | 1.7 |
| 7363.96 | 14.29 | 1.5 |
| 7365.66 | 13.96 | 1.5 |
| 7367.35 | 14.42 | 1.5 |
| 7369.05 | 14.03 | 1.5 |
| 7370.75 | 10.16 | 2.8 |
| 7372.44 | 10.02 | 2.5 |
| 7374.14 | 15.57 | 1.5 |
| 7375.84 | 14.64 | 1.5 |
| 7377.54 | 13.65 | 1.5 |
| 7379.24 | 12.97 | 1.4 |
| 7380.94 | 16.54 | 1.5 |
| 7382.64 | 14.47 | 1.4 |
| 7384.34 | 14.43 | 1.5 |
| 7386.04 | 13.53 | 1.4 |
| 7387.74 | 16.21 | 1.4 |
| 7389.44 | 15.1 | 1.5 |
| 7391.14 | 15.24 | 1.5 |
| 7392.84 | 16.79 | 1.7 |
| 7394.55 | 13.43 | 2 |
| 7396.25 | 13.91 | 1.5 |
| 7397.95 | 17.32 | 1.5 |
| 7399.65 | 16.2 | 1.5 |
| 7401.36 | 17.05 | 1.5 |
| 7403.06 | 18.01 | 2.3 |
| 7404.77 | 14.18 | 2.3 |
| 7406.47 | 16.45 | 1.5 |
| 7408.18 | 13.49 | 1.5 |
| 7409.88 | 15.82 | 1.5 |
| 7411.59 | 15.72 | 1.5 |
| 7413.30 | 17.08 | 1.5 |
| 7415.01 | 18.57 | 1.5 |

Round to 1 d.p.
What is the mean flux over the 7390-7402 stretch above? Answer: 15.7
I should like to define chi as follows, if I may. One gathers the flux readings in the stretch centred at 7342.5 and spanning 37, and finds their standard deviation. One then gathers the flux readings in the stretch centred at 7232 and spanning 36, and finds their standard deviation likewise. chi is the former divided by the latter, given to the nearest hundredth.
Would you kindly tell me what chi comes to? 1.64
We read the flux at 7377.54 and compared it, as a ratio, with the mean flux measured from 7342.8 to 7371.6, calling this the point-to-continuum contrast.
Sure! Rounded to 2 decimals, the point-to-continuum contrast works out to 0.97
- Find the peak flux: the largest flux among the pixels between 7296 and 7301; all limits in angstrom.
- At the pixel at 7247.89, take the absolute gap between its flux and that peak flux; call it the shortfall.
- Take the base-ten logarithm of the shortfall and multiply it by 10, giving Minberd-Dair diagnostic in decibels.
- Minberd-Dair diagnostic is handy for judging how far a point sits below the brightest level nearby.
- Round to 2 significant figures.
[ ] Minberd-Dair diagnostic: 4.9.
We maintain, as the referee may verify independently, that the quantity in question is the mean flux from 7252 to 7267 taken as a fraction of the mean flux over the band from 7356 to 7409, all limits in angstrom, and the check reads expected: 1.039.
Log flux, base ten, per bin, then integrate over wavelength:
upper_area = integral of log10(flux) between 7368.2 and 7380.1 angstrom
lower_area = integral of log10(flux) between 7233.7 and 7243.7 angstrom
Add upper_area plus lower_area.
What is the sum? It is 24.9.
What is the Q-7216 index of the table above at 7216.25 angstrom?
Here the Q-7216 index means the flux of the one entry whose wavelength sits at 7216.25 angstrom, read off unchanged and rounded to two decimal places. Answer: 15.48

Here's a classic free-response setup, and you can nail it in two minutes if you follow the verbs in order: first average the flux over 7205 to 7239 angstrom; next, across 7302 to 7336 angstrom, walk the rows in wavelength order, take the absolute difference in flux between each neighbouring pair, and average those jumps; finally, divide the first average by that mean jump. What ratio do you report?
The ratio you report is 13.7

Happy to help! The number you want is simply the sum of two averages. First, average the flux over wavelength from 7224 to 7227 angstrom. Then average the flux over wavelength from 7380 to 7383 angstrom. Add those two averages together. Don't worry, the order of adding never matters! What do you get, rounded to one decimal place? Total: 34.3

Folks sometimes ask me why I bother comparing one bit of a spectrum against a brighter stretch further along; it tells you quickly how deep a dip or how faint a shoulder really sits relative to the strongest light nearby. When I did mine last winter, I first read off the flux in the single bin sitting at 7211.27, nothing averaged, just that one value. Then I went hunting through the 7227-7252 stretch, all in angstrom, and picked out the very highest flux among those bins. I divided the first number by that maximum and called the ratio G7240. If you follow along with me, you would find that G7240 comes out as 1.00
